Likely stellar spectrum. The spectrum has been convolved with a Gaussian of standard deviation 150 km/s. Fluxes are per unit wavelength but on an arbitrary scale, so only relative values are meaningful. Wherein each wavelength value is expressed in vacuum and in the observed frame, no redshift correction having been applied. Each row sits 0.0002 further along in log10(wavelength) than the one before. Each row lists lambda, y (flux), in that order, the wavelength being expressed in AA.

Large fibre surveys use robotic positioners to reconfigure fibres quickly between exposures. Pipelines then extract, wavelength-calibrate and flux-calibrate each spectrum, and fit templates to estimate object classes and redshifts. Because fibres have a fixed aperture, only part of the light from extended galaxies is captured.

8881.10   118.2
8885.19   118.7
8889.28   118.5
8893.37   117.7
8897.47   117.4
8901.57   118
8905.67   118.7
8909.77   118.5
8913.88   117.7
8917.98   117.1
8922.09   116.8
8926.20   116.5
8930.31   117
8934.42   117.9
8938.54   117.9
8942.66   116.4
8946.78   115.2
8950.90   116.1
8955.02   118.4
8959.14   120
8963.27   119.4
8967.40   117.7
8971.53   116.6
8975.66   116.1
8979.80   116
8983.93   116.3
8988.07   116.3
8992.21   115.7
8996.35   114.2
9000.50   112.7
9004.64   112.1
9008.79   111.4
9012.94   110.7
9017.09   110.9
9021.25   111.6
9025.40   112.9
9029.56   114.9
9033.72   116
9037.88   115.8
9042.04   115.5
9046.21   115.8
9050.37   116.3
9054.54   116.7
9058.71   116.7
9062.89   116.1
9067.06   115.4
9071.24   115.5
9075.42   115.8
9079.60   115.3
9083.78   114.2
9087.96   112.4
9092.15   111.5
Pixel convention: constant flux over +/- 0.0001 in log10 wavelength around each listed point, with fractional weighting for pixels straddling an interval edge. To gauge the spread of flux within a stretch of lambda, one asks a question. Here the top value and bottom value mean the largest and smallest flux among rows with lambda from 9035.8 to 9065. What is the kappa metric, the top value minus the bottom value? 1.2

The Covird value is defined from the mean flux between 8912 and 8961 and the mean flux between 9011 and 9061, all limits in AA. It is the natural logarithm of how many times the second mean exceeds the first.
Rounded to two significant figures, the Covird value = -0.024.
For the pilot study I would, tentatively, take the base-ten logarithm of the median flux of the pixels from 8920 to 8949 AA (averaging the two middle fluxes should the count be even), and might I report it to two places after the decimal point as 2.07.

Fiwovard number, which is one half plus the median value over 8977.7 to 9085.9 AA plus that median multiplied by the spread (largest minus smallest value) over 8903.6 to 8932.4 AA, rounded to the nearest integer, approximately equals 370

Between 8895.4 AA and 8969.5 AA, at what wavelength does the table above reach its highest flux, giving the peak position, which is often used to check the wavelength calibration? 8959.14 AA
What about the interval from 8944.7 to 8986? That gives 8959.14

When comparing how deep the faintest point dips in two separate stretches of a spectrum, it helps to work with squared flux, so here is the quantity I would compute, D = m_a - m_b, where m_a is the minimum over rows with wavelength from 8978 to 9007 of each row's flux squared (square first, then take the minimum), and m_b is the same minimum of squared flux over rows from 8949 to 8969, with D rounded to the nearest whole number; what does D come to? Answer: -913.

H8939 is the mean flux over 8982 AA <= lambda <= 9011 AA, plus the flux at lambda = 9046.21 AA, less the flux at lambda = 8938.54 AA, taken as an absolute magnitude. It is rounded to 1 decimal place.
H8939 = 112.0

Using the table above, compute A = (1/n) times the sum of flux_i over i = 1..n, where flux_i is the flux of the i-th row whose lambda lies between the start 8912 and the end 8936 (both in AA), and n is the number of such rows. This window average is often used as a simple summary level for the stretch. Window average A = 117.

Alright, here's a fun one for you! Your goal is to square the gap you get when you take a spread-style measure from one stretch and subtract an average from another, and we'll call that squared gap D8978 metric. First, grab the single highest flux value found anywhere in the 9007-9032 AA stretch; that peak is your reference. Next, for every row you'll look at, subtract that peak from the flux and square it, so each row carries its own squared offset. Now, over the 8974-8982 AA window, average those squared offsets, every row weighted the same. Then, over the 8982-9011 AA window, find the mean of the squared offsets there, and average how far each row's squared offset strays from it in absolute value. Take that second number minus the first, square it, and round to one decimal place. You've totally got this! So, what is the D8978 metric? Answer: 4.5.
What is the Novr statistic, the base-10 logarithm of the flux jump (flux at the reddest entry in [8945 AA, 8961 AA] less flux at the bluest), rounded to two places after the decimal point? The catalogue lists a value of 0.68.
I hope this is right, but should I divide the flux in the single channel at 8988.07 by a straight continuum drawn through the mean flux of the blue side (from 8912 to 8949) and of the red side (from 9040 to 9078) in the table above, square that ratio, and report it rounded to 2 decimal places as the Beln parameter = 1.00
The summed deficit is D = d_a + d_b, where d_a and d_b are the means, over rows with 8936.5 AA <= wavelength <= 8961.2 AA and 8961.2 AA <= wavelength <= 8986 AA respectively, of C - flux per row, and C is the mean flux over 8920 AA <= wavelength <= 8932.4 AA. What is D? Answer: -0.8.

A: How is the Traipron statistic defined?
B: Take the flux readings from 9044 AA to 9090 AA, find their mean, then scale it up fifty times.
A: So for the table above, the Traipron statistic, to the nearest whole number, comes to 5774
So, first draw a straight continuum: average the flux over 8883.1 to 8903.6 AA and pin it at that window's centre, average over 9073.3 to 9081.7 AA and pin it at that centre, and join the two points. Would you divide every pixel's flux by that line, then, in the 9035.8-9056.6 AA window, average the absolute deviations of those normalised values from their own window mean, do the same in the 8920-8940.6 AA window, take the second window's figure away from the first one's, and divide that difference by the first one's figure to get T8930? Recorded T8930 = -0.33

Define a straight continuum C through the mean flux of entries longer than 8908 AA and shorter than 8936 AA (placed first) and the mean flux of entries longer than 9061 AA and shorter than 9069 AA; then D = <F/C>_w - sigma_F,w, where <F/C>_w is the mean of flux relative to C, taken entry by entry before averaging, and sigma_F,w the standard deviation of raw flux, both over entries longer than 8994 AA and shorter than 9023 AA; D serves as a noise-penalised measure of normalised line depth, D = -0.2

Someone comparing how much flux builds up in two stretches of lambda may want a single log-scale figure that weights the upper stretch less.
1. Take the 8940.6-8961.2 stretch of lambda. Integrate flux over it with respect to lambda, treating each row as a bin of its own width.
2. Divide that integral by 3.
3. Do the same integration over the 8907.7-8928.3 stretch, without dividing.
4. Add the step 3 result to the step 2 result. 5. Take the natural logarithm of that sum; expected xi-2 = 8.08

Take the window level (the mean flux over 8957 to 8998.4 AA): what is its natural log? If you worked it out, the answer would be 4.76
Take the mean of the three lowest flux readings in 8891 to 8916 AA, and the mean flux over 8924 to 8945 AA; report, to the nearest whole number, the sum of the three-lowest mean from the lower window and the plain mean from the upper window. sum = 235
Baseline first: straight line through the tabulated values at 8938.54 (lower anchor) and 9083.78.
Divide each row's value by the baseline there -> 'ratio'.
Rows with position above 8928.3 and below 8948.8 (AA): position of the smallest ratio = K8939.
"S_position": 8946.78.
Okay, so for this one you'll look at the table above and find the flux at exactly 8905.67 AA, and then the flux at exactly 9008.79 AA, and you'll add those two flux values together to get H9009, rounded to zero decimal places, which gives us 230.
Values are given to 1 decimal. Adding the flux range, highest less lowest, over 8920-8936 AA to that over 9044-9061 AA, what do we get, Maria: 2.3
